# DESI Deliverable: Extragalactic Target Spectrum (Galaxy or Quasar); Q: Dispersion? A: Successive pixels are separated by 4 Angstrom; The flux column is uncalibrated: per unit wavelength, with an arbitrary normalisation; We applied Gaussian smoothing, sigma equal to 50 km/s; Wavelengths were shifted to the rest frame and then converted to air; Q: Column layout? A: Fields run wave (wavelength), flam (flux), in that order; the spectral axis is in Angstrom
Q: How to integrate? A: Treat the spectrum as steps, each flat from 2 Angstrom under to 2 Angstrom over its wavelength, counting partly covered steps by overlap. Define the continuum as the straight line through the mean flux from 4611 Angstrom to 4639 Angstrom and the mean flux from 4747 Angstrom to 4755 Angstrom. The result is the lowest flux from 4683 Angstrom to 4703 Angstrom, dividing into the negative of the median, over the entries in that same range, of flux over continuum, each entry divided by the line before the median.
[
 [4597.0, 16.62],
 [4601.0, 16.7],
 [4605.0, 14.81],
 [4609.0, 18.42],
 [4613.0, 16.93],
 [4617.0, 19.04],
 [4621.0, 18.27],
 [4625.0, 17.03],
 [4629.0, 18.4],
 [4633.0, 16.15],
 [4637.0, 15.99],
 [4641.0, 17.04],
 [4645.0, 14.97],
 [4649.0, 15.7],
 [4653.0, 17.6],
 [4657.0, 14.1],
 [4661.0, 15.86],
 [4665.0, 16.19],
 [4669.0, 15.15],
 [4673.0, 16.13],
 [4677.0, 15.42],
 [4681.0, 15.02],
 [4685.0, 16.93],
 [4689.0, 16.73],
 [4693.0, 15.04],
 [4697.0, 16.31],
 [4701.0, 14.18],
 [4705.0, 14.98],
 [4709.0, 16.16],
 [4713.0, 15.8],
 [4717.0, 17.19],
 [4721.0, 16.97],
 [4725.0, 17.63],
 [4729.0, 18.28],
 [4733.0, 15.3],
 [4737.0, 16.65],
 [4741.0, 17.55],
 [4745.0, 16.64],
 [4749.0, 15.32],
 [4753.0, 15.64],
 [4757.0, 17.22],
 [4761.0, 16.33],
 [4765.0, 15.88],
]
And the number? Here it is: -0.071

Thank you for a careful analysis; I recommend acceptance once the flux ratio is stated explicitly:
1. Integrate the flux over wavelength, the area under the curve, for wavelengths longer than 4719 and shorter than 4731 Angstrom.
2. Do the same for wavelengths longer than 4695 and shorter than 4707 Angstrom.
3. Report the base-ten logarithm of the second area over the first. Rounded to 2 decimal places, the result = -0.07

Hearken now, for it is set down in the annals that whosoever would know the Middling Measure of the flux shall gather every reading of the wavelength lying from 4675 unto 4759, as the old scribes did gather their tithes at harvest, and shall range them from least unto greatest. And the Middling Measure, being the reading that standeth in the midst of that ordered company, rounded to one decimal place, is 16.3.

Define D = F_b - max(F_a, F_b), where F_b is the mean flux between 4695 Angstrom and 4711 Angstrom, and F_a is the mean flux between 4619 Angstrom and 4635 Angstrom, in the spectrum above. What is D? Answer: -2.1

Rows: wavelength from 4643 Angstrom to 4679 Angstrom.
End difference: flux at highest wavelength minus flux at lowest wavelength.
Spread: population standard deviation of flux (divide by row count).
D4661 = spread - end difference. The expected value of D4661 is 0.5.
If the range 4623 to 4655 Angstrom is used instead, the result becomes 0.5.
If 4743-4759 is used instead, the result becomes 0.2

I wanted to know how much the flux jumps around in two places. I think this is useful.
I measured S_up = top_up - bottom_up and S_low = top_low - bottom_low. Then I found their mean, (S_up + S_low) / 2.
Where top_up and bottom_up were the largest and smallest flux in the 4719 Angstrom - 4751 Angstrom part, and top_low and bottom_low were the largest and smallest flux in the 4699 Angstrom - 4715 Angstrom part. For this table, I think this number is 2.48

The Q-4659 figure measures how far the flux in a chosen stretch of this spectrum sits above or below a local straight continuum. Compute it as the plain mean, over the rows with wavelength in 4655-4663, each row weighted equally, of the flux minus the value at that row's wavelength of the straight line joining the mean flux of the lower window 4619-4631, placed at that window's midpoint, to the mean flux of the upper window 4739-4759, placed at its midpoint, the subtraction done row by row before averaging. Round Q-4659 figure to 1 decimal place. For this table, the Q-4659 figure -2.5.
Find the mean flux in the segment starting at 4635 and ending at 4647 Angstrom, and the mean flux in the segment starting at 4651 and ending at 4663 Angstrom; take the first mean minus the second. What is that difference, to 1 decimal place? 0.1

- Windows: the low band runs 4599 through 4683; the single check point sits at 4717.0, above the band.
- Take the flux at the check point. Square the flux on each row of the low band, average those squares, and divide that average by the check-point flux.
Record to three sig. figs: 15.8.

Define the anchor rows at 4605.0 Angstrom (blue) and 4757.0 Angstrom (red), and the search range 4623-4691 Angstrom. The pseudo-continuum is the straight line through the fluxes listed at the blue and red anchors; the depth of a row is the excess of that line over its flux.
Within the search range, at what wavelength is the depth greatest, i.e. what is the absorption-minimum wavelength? 4657.0 Angstrom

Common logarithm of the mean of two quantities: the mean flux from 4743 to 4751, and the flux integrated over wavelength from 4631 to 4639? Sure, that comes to 1.859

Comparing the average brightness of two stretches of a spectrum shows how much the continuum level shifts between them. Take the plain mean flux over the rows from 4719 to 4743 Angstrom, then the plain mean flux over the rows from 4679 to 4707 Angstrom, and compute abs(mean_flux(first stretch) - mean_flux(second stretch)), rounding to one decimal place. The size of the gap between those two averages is 1.5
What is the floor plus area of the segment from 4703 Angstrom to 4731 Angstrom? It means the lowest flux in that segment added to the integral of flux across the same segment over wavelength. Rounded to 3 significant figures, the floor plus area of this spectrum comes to 483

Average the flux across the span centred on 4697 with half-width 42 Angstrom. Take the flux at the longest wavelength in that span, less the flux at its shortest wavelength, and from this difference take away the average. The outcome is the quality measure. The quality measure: -13.5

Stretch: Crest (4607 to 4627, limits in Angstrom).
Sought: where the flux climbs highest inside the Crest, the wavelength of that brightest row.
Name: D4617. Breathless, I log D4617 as 4617.0 Angstrom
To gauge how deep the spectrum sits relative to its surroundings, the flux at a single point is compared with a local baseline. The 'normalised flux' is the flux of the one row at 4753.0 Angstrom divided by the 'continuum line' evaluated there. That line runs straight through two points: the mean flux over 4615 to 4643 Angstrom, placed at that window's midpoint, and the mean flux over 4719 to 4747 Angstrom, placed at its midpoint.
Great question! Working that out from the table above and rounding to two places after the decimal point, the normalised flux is 0.92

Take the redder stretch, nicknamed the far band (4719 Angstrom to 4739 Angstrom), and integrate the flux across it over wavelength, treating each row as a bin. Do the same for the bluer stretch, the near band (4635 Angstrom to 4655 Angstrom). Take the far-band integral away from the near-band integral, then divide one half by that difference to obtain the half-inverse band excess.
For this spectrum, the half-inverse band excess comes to -0.035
